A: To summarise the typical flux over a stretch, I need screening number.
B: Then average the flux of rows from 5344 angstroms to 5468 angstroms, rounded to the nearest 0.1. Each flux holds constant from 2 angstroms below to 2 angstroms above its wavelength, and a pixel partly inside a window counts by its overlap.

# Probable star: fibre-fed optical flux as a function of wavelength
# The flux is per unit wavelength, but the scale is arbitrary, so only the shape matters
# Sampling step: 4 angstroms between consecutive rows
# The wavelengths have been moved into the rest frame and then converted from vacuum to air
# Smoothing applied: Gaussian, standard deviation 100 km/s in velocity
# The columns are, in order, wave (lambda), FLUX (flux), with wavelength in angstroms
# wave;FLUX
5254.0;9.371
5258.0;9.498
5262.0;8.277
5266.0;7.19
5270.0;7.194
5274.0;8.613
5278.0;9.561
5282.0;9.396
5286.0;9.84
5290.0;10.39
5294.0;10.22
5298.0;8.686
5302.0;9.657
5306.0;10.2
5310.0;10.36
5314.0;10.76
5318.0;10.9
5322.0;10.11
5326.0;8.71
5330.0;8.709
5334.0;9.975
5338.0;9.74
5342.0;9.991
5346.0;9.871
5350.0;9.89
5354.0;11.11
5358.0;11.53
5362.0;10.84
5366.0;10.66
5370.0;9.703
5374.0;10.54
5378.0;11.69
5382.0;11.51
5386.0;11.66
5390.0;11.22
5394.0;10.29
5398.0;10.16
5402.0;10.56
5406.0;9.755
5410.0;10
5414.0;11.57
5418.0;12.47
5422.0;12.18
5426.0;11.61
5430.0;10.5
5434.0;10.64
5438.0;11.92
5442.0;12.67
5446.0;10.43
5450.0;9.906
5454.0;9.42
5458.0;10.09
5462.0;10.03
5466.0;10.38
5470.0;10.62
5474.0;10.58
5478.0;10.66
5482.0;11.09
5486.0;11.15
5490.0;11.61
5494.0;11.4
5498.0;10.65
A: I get 10.8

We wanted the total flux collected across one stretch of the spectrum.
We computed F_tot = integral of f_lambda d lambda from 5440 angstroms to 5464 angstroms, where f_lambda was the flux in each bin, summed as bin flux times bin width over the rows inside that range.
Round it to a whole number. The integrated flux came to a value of 250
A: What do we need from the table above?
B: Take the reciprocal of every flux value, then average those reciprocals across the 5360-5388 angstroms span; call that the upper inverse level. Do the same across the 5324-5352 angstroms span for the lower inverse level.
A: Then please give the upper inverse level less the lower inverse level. -0.013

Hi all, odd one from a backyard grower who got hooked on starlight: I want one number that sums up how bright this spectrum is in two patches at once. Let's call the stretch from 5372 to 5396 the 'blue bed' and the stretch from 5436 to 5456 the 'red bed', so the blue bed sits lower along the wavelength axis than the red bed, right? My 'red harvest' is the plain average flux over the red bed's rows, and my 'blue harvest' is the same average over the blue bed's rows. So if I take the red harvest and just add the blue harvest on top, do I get 22.0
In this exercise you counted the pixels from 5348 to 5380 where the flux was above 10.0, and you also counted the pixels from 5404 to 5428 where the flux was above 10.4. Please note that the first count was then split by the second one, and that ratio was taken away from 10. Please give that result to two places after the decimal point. 8.50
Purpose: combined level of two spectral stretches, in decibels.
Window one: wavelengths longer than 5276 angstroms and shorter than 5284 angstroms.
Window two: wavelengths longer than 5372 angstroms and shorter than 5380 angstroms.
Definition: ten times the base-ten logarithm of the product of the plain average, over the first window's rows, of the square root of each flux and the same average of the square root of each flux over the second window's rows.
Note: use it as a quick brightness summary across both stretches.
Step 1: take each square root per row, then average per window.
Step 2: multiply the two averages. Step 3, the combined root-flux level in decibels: 10.1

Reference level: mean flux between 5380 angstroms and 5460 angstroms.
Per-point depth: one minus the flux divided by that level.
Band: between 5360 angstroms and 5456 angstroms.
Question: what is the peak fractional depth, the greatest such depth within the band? 0.138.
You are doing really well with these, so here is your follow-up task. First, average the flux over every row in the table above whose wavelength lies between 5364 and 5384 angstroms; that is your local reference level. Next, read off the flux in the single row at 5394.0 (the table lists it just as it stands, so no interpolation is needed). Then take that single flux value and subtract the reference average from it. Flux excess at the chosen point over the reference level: -0.53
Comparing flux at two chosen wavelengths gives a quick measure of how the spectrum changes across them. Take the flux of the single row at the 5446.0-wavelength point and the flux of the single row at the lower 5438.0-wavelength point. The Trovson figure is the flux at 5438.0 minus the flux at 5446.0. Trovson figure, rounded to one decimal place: 1.5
